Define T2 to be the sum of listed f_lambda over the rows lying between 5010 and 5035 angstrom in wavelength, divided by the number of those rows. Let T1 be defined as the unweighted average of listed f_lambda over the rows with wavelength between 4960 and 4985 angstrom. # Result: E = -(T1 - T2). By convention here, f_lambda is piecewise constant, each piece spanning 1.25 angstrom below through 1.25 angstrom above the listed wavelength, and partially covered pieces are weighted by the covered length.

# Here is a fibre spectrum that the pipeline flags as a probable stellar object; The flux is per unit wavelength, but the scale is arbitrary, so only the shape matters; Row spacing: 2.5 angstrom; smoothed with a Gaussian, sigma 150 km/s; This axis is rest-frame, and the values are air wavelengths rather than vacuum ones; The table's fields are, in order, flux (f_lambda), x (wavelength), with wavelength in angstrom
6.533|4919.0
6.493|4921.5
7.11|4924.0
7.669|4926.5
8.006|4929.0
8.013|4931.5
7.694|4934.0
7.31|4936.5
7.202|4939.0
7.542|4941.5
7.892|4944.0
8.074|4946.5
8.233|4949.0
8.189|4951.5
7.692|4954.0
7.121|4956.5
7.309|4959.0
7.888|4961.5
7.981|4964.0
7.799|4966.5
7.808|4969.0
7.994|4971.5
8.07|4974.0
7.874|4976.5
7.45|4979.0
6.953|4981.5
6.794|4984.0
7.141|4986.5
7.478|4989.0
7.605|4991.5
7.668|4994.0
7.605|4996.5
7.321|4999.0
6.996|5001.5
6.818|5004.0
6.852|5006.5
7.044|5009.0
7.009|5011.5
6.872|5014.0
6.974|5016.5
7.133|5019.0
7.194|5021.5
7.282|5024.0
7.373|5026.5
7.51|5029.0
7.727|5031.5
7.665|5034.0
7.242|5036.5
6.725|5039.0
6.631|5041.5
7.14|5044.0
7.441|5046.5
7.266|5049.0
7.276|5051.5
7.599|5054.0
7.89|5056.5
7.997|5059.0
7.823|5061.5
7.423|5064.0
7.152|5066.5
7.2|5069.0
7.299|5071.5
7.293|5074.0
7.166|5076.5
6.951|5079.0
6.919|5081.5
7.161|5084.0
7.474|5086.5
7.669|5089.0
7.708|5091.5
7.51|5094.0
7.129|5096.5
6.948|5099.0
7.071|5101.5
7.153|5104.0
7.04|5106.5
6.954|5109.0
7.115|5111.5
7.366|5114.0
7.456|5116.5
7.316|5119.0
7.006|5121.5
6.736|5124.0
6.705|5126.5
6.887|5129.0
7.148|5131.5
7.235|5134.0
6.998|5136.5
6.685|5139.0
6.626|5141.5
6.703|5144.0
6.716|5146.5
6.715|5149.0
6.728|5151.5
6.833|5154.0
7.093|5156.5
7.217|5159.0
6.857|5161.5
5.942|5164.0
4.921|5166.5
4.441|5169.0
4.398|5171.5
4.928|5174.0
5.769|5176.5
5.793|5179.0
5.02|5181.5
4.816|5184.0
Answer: -0.39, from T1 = 7.66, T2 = 7.27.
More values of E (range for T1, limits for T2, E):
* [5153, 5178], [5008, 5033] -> 1.37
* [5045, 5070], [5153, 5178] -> -1.67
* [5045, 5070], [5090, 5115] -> -0.31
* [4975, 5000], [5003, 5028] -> -0.33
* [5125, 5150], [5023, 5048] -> 0.43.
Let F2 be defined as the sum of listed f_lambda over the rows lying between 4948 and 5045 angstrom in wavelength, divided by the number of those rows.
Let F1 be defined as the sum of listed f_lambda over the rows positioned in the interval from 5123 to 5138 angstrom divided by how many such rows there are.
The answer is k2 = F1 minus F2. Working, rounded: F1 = 6.95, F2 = 7.39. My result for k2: -0.4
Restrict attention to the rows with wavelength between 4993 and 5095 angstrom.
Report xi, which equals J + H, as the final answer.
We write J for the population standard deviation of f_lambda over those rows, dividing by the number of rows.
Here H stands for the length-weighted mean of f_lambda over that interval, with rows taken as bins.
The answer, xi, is 7.6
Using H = 7.29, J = 0.33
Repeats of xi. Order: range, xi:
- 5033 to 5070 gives 7.7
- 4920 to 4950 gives 8.1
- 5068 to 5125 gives 7.4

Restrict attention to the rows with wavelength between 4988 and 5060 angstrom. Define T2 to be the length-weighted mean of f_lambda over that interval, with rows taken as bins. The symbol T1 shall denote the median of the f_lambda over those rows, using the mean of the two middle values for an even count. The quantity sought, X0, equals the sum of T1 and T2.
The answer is 14.6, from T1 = 7.28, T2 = 7.3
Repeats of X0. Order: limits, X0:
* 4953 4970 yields 15.5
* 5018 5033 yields 14.7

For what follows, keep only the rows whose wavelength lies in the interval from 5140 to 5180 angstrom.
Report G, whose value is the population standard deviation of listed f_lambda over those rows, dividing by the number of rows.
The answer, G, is 0.93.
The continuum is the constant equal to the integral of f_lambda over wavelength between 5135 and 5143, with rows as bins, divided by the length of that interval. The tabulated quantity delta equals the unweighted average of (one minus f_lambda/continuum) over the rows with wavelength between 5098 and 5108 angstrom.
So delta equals -0.04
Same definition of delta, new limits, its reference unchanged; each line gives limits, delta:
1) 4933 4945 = -0.11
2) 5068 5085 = -0.05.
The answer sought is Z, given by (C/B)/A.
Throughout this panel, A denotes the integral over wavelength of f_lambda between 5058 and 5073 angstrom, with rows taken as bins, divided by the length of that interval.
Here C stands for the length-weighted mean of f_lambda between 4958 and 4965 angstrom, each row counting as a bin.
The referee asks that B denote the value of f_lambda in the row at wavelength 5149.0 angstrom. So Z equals 0.154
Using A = 7.5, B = 6.715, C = 7.73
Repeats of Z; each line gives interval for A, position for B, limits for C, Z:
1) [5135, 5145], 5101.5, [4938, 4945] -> 0.158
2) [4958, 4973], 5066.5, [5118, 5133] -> 0.125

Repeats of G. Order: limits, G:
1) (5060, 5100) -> 0.27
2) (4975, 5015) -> 0.34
